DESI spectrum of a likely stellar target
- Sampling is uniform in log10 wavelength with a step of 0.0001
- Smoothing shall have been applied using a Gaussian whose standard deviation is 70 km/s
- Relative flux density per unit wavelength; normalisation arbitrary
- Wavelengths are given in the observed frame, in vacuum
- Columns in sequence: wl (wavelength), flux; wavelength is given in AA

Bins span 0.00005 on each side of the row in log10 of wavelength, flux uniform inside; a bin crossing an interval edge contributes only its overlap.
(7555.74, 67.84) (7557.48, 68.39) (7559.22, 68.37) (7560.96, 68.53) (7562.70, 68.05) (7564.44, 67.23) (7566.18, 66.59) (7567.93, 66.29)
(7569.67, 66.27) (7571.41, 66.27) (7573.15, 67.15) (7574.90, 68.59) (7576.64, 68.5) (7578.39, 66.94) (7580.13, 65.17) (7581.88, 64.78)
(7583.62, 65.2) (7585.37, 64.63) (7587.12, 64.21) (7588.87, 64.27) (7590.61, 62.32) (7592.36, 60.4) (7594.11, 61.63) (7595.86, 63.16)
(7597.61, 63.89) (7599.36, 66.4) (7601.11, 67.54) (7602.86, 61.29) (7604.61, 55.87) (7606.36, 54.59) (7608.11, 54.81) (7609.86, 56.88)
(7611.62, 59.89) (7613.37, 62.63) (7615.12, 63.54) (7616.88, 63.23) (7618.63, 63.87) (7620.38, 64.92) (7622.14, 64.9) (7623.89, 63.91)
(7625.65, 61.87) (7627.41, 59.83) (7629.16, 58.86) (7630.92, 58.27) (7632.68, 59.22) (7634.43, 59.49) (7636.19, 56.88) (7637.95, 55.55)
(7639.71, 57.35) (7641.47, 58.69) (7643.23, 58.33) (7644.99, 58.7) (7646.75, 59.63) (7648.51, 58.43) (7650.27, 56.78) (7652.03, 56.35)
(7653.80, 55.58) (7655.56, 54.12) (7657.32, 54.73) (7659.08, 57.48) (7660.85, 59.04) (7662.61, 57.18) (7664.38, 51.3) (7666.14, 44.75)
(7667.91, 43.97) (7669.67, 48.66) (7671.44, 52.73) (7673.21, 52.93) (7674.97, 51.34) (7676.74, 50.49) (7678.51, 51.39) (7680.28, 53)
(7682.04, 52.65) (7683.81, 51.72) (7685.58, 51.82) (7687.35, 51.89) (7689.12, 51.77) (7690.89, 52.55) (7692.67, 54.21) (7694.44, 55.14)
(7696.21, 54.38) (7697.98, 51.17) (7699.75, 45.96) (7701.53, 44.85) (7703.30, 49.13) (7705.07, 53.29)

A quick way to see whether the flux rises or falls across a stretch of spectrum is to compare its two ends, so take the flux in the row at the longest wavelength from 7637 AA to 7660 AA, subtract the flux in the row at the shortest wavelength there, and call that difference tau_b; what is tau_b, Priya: 2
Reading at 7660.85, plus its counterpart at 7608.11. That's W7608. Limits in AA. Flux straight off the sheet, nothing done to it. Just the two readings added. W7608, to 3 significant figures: 114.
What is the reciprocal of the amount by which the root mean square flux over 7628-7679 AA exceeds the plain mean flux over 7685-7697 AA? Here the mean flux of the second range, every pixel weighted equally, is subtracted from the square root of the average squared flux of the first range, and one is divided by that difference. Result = 0.46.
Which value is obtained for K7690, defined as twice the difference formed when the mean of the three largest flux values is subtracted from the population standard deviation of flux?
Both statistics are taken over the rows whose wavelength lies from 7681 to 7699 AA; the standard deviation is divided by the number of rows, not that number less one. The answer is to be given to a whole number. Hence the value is -107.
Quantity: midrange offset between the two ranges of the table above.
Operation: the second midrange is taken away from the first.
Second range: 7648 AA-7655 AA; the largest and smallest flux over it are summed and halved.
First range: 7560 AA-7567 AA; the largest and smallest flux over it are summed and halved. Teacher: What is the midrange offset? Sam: 10.6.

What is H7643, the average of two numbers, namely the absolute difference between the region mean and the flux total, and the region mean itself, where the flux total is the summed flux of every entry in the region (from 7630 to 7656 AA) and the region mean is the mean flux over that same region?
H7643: 432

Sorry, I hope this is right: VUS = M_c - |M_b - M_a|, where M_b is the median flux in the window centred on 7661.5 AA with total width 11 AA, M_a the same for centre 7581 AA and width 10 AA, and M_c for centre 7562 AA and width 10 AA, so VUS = 59.0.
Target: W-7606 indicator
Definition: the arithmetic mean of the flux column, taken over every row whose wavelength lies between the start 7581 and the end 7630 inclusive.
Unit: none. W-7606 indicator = 62.1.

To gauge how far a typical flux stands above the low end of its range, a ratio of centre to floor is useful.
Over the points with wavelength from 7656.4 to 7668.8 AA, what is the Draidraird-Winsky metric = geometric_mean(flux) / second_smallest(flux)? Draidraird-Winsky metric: 1.17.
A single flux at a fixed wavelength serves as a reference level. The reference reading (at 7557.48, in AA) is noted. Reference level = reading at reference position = 68.39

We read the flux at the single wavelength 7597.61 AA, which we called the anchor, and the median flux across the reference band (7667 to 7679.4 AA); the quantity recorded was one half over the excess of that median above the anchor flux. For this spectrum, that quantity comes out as -0.040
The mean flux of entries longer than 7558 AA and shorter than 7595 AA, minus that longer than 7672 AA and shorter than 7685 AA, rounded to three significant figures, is 13.8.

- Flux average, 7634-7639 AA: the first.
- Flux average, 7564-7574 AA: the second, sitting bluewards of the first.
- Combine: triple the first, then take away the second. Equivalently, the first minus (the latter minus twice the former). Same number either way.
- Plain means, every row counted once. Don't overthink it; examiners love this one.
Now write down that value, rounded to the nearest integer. 105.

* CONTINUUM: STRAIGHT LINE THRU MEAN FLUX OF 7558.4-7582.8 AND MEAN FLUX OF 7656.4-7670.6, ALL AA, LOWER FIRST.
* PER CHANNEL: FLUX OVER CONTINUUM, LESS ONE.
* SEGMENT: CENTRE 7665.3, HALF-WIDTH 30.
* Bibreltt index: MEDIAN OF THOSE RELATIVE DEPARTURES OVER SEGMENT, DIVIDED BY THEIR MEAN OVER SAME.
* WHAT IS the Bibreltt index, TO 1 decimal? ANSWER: 1.2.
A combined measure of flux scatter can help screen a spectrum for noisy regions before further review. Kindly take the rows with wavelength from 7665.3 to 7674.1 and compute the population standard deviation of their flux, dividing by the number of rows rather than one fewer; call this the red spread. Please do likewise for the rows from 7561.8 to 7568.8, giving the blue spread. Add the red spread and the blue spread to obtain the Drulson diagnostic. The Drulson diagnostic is 4.5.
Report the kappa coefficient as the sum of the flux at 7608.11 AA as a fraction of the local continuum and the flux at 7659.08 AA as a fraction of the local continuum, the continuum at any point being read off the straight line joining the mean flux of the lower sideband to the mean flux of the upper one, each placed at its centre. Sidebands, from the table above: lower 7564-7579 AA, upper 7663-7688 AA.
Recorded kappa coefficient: 1.97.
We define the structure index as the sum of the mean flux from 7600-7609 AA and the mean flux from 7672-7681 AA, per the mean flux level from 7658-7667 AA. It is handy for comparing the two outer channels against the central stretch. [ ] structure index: 2.05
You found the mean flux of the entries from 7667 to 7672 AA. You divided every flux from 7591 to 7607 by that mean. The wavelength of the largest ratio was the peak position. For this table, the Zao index 7601.11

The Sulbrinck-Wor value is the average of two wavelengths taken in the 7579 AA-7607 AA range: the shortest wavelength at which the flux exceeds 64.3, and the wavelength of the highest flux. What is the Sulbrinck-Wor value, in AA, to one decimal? 7590.6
